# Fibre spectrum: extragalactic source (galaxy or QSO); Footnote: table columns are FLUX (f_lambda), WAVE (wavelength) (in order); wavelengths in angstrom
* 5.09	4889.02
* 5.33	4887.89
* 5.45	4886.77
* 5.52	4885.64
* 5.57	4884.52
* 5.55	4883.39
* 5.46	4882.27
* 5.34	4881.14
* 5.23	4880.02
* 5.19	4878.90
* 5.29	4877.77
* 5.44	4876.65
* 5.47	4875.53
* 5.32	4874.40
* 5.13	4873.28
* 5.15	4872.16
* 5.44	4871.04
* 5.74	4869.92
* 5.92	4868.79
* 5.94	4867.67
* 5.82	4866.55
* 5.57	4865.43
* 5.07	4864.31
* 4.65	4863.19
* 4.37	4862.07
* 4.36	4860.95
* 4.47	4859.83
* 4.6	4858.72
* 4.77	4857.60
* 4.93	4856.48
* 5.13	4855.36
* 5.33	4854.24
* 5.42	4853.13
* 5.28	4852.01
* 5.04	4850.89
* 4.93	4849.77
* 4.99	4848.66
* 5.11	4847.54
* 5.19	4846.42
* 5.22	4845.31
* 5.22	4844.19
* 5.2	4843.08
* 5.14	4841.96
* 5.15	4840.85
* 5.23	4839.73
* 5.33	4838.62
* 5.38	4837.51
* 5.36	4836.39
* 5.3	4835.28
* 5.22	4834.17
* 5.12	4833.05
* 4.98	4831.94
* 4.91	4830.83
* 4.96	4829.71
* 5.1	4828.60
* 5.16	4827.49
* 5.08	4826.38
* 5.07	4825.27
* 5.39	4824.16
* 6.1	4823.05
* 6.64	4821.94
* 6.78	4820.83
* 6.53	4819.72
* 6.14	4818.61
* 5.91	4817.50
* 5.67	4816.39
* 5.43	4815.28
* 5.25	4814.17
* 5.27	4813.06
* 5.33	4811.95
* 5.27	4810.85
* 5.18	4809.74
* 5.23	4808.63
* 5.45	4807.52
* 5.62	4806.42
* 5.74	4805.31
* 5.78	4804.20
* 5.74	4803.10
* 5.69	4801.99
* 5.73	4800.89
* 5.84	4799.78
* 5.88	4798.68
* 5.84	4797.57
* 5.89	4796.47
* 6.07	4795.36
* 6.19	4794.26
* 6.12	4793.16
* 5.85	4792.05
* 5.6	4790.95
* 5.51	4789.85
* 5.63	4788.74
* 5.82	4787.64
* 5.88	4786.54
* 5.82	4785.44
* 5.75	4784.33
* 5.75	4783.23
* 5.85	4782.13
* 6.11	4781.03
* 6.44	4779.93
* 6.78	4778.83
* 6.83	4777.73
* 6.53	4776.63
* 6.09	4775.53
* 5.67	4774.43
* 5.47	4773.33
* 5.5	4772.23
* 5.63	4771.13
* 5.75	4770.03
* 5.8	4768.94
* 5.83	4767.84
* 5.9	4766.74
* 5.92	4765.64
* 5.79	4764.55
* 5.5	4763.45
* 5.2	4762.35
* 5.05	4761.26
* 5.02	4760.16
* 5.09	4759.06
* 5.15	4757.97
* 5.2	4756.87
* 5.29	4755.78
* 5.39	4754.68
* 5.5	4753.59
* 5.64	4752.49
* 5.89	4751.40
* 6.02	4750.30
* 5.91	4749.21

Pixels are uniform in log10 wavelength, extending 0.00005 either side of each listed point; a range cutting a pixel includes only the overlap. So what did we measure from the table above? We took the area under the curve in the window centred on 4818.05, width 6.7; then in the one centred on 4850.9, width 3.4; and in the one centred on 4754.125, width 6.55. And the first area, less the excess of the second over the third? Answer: 59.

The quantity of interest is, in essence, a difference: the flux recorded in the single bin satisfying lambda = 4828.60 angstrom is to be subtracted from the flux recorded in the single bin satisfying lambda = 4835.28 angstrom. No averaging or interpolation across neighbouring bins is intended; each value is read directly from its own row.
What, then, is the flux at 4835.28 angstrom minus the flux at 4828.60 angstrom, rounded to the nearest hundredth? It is 0.20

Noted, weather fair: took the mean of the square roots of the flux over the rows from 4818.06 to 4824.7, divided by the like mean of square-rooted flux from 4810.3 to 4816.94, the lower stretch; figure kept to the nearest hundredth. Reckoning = 1.08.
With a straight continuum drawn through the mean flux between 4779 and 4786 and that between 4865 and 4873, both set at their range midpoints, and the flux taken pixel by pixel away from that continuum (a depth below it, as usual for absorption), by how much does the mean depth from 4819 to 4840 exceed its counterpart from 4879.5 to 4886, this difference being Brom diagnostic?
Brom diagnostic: 0.2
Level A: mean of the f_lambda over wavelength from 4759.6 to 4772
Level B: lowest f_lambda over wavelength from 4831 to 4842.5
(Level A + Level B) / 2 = 5.28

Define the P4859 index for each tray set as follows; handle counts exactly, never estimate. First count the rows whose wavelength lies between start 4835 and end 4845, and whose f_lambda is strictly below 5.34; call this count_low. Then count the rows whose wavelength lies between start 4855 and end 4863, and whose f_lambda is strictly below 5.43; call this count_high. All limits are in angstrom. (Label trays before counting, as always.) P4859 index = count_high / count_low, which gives 1.0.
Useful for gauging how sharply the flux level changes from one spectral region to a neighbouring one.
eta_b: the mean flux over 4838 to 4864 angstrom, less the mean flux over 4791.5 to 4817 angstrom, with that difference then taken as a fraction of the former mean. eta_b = -0.130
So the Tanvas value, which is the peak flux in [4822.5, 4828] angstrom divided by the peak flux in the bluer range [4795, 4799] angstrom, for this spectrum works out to 1.00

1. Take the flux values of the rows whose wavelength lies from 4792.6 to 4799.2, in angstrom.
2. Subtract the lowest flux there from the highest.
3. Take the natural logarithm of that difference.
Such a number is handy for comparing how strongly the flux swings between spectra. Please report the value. -1.0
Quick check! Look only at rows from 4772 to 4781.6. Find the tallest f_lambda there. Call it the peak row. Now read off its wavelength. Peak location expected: 4777.73 angstrom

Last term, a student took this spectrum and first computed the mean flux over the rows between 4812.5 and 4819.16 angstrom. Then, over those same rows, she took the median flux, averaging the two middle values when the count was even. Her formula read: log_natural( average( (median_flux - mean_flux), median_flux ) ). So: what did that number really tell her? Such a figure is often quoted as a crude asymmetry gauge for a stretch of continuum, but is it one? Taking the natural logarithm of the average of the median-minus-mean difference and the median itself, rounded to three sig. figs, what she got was 1.01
